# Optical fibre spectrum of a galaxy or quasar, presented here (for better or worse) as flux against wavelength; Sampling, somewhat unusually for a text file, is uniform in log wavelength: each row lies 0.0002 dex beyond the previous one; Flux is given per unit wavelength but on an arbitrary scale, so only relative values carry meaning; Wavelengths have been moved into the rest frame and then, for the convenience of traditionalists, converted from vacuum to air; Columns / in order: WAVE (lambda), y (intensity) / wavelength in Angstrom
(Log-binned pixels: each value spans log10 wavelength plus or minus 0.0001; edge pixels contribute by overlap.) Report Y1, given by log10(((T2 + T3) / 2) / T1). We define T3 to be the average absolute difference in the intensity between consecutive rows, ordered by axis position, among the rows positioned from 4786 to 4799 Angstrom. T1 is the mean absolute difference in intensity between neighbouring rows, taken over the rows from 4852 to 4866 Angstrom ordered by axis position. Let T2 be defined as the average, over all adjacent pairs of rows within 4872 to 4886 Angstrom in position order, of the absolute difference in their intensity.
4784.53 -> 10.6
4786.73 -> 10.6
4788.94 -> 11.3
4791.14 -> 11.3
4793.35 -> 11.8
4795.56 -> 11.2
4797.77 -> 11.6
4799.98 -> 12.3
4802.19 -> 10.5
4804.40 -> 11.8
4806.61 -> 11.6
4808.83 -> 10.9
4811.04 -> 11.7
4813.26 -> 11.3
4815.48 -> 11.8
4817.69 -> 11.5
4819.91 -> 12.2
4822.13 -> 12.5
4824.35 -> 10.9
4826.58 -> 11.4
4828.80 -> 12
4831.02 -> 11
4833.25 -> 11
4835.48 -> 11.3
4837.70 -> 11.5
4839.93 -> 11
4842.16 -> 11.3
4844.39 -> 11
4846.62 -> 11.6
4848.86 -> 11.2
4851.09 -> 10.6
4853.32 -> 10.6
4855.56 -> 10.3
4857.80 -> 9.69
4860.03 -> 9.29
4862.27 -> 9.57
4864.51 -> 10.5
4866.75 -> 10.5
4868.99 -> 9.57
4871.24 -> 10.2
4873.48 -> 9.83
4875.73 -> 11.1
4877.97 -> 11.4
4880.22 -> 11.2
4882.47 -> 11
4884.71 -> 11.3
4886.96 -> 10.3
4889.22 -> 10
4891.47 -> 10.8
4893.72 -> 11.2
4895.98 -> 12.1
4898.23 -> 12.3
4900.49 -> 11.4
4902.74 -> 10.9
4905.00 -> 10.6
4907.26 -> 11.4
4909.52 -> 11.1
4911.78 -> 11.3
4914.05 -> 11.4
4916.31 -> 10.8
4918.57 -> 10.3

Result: -0.1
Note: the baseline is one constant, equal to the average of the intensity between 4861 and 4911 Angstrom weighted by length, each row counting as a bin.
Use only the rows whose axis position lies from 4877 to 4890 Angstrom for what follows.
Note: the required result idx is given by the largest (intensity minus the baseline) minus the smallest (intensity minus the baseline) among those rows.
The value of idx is 1.40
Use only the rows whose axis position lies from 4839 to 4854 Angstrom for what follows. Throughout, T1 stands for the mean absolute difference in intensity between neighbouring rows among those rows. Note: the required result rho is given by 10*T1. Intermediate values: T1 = 0.37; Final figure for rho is 3.7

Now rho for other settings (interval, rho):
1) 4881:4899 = 5.6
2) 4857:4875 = 5.1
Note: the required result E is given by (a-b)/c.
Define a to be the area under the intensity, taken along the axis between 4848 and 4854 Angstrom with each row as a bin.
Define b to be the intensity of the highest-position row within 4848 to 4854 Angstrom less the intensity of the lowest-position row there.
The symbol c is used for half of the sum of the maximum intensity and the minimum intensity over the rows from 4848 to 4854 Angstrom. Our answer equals 6.01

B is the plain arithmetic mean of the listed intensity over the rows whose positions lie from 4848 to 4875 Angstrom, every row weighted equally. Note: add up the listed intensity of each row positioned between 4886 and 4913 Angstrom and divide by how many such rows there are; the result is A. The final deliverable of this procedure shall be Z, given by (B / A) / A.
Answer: 0.082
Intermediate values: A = 11.1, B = 10.2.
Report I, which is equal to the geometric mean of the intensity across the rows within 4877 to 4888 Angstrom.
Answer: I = 11.0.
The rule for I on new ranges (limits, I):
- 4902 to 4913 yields 11.1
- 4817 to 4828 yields 11.7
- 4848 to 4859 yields 10.5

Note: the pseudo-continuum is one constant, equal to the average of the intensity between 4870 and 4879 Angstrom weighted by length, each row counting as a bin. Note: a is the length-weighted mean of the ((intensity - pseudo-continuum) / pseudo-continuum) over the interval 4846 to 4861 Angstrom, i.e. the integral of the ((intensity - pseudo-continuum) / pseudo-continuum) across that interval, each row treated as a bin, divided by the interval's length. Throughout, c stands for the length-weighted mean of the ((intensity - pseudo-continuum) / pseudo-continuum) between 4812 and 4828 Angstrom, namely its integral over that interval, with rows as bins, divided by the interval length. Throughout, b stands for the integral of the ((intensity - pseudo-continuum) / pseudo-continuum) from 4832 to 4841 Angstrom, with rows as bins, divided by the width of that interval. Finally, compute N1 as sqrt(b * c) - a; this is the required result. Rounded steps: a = -0.016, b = 0.056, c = 0.10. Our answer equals 0.09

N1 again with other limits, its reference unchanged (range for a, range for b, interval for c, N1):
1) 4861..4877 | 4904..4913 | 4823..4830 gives 0.10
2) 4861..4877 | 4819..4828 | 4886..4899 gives 0.11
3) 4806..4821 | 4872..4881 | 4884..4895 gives -0.08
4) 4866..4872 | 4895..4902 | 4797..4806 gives 0.15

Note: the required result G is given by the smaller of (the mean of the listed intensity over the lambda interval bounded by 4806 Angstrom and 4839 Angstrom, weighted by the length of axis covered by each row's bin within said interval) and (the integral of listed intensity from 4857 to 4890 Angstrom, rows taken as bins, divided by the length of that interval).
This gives 10.4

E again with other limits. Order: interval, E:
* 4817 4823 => 5.96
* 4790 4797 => 6.97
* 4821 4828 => 7.04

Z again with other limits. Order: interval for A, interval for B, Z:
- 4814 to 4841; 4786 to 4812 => 0.086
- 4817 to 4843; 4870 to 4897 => 0.083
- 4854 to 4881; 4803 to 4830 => 0.110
